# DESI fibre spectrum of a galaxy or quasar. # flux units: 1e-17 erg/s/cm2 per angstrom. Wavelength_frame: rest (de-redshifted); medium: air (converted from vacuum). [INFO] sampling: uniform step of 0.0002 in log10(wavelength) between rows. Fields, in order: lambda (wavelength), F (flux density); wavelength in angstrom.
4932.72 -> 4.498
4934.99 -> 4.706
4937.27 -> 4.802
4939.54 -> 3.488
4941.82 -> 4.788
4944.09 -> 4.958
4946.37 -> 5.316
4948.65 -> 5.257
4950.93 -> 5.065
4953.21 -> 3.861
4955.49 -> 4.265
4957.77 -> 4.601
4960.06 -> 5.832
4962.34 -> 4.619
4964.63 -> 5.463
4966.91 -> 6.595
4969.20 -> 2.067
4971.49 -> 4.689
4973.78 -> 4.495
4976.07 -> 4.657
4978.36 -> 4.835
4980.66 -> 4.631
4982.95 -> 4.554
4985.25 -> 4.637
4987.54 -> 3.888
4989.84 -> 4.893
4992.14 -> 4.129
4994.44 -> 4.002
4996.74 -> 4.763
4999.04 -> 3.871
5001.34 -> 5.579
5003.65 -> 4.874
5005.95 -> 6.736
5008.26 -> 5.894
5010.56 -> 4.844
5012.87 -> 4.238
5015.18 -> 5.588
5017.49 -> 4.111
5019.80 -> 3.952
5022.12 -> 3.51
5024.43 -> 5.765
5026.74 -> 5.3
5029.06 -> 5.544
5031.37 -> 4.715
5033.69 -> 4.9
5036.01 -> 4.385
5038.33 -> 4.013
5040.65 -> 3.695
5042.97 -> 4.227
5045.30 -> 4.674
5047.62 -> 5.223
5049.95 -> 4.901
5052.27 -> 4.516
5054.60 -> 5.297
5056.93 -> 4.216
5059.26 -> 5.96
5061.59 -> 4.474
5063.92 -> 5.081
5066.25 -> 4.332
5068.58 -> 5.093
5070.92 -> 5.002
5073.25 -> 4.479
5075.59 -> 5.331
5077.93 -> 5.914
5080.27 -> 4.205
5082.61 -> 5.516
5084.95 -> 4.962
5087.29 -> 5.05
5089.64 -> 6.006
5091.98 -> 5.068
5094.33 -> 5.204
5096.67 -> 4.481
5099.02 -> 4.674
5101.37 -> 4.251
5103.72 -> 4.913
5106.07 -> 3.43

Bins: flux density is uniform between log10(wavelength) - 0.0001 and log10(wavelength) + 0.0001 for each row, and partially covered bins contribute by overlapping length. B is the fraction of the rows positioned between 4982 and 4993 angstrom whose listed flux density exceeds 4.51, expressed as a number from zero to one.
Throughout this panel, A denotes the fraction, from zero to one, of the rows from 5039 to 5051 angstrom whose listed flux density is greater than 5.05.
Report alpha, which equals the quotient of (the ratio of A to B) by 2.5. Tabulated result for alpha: 0.1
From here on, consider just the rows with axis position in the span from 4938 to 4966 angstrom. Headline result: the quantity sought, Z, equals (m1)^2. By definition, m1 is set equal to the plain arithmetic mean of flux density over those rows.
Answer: 23.0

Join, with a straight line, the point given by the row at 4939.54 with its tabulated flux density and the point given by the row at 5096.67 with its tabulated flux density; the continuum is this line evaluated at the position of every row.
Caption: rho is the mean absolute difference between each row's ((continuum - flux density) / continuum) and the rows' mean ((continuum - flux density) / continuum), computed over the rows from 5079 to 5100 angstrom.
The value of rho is 0.089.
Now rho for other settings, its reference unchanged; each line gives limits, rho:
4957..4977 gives 0.220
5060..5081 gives 0.103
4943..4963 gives 0.139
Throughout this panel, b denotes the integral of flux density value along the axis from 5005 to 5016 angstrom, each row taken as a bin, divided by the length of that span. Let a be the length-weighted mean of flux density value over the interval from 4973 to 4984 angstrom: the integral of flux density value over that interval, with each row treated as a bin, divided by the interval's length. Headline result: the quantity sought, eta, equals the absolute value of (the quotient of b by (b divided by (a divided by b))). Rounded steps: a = 4.6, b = 5.43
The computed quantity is 0.85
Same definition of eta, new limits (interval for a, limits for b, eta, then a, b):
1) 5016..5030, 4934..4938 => 0.99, 4.7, 4.74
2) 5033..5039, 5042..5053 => 0.94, 4.4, 4.72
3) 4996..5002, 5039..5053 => 1.03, 4.7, 4.52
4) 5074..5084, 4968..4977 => 1.31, 5.2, 3.98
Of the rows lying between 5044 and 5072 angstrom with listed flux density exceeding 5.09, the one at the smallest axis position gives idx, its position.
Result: 5047.62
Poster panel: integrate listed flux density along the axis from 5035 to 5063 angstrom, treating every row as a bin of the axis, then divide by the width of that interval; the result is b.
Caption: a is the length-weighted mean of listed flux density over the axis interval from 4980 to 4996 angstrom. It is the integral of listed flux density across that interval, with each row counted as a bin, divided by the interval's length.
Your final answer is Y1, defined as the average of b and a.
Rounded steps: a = 4.39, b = 4.64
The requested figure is 4.52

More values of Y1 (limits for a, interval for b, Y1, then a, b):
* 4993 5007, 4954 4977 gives 4.83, 4.94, 4.72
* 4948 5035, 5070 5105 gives 4.88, 4.77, 5.00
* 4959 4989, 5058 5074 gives 4.81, 4.69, 4.93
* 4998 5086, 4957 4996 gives 4.75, 4.87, 4.62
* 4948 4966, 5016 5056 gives 4.76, 4.88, 4.64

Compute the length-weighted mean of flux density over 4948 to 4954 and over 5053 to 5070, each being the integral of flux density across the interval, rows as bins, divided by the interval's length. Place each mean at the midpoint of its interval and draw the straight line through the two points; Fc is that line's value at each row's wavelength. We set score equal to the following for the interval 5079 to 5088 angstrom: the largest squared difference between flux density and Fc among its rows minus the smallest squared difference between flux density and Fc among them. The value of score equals 0.54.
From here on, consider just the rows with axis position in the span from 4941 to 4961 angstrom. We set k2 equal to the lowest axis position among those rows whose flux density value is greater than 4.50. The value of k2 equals 4941.82 angstrom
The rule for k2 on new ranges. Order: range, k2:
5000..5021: 5001.34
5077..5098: 5077.93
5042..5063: 5045.30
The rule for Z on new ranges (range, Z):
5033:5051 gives 20.3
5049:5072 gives 23.9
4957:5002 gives 21.5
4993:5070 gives 23.0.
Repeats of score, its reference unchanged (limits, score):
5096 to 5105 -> 0.52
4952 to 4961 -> 1.15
